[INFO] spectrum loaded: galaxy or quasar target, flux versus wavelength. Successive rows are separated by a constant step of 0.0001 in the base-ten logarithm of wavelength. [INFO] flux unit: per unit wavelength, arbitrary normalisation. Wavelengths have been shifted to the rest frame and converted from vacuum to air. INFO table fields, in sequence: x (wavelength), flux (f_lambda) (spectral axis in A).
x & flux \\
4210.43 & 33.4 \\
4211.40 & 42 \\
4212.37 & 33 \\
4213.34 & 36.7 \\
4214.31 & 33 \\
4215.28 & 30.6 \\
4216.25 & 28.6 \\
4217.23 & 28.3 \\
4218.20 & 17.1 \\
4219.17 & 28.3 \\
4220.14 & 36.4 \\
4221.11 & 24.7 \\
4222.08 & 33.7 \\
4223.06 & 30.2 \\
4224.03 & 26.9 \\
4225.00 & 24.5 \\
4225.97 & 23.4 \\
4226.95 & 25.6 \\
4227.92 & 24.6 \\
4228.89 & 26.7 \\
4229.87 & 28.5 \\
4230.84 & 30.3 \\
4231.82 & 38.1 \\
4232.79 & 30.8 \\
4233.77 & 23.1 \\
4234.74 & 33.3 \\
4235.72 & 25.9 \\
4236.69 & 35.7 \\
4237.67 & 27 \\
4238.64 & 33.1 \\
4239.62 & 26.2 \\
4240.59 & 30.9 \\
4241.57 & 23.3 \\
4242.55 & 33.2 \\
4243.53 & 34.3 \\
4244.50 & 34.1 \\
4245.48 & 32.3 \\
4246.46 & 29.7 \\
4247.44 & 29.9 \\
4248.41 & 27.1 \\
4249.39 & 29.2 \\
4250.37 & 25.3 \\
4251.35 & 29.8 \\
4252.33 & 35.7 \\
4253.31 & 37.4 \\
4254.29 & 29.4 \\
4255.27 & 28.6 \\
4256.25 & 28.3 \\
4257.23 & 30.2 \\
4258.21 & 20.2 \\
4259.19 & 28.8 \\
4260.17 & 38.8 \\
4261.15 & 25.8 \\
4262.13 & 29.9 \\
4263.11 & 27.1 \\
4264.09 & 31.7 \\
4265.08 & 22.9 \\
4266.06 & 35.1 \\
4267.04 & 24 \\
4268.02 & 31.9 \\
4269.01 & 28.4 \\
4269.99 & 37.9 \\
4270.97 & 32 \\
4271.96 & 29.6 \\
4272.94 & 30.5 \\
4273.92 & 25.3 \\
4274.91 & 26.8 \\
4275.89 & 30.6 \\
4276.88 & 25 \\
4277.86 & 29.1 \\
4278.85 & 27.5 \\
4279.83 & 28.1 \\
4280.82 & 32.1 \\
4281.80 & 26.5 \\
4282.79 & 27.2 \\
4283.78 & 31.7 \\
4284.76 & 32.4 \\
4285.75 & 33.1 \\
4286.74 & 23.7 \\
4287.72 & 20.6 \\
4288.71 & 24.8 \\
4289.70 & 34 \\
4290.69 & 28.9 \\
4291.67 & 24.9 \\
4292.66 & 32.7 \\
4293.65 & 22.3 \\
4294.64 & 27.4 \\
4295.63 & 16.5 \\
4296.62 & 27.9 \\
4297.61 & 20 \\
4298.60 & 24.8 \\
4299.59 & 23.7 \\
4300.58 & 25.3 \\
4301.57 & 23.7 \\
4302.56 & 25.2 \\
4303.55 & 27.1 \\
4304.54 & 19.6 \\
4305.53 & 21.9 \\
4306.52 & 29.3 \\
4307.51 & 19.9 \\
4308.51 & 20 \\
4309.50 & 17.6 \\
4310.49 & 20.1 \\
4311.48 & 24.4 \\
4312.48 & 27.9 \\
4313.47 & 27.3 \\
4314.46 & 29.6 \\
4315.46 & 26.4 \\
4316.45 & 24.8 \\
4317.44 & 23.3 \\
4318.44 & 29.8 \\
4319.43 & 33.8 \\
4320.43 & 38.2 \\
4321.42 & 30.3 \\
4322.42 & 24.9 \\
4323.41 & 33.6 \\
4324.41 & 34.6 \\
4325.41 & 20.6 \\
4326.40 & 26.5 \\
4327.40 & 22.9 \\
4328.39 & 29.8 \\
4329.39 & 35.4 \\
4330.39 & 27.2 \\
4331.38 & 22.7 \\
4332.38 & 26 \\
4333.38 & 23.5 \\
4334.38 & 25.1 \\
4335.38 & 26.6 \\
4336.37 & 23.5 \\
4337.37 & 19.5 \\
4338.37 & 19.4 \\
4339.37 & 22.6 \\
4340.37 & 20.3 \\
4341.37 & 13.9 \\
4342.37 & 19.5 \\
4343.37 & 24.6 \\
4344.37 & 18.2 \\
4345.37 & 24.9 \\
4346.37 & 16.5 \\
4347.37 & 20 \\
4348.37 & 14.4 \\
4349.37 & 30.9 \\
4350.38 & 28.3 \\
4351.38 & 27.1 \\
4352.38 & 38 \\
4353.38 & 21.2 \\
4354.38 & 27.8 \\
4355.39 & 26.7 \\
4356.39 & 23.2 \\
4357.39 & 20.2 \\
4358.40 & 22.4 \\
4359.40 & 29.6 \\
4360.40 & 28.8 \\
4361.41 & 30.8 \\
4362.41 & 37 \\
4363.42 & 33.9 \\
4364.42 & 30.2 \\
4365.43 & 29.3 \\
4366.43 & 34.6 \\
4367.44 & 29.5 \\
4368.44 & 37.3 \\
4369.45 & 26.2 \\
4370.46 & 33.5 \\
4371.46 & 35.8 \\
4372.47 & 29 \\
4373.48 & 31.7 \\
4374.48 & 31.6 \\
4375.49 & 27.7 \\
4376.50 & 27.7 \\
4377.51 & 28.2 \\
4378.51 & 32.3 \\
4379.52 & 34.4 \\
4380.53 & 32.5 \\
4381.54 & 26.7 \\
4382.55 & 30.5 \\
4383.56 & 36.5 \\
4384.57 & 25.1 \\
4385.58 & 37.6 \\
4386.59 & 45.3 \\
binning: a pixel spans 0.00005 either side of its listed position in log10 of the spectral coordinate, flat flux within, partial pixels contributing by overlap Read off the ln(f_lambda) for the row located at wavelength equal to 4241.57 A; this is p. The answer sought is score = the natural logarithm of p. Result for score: 1.15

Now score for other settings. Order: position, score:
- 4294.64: 1.20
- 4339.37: 1.14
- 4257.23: 1.23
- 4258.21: 1.10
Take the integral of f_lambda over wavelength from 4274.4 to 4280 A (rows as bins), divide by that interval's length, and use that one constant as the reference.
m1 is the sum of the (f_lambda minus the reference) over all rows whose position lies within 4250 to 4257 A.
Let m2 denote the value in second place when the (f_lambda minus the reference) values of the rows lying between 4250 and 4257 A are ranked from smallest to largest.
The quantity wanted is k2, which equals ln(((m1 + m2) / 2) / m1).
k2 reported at -0.67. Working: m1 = 20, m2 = 0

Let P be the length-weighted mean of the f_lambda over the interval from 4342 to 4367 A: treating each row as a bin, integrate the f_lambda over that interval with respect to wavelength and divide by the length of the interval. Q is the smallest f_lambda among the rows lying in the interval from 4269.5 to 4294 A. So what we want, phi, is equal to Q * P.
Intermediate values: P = 26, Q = 20.6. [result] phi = 543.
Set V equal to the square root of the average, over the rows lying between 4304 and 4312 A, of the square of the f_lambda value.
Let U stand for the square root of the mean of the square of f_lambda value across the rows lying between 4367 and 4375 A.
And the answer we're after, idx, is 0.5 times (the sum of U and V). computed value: 26.9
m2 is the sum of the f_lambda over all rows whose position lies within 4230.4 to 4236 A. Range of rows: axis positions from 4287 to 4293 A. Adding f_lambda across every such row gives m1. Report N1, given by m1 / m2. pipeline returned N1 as 0.9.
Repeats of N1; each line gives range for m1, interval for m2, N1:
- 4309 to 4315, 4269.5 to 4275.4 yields 0.8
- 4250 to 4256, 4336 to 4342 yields 1.6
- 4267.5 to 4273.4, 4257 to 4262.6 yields 1.1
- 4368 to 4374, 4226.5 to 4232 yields 1.1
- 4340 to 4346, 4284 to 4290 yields 0.7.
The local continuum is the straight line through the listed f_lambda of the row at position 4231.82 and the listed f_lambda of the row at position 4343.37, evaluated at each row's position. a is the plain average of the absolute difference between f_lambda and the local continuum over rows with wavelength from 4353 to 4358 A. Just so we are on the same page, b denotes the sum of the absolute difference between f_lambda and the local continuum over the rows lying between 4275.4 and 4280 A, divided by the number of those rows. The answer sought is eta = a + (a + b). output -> 10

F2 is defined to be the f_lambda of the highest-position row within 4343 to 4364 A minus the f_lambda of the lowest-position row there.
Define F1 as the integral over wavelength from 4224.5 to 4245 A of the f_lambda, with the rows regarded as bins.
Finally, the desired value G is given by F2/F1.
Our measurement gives 0.016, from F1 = 598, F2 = 9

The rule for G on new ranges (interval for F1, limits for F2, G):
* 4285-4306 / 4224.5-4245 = 0.018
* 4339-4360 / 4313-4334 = -0.008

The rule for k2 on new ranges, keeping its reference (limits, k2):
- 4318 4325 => -0.63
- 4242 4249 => -0.62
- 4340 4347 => -0.51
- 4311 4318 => -0.42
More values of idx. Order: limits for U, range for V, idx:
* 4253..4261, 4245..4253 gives 30.4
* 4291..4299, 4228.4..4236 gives 27.5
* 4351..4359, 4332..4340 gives 24.9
